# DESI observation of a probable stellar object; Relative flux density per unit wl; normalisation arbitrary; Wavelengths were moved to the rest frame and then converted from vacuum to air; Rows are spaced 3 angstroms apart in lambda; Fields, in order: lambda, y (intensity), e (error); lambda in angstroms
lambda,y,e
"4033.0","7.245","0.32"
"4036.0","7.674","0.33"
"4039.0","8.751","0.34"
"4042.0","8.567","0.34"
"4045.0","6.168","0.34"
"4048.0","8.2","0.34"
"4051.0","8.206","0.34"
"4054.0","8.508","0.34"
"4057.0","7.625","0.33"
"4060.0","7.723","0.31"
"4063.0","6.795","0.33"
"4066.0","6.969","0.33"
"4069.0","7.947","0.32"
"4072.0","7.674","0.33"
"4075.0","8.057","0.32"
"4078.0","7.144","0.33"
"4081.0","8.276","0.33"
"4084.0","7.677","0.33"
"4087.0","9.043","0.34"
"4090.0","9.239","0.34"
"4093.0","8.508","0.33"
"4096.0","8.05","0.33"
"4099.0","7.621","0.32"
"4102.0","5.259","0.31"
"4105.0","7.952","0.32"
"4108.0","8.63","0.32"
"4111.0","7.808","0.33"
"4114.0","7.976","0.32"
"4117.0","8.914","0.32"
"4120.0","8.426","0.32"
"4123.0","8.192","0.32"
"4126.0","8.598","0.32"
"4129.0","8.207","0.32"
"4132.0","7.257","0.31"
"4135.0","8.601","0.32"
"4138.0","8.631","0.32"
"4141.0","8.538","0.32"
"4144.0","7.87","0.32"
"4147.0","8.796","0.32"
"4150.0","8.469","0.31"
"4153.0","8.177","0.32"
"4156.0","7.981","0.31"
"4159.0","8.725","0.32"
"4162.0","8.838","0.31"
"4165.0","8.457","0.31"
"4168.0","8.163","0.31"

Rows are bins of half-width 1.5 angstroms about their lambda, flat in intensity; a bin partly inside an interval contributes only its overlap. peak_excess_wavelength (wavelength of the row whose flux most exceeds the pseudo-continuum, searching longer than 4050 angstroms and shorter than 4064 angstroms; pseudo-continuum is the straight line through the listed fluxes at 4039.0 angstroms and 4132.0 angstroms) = 4054.0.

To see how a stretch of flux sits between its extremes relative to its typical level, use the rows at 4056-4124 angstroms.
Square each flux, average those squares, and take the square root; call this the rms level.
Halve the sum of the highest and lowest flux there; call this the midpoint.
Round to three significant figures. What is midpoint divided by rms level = 0.914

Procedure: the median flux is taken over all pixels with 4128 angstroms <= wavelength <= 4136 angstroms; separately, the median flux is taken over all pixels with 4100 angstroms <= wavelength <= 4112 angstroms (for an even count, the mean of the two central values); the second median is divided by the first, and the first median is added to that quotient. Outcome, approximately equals 9.17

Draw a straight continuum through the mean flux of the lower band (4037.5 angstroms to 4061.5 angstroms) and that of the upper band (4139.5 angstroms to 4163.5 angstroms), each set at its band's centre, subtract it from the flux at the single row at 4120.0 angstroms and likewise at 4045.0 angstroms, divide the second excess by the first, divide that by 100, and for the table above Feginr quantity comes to -0.12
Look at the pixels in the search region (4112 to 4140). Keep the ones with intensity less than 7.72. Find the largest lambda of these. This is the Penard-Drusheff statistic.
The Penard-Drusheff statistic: 4132.0 angstroms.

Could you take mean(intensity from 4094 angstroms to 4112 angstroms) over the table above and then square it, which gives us 57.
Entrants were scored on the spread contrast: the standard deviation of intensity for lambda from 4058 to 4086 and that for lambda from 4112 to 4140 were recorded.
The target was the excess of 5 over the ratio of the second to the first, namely 4.04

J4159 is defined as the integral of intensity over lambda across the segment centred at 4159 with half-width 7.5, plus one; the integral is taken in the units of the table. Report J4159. 128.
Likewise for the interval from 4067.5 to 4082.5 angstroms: 118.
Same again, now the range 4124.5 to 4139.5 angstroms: 125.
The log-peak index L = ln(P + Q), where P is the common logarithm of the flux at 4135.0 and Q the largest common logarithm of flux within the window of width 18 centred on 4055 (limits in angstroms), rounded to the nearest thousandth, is 0.623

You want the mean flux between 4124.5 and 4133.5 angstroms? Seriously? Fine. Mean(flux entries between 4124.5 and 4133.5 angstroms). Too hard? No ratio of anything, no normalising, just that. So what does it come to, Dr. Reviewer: 8.02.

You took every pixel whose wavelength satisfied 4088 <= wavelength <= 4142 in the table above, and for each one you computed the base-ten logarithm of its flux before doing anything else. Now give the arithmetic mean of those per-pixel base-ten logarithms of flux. 0.908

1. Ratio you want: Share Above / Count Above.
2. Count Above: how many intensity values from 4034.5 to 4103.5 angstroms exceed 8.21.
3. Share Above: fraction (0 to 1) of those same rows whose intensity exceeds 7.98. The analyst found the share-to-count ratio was 0.07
